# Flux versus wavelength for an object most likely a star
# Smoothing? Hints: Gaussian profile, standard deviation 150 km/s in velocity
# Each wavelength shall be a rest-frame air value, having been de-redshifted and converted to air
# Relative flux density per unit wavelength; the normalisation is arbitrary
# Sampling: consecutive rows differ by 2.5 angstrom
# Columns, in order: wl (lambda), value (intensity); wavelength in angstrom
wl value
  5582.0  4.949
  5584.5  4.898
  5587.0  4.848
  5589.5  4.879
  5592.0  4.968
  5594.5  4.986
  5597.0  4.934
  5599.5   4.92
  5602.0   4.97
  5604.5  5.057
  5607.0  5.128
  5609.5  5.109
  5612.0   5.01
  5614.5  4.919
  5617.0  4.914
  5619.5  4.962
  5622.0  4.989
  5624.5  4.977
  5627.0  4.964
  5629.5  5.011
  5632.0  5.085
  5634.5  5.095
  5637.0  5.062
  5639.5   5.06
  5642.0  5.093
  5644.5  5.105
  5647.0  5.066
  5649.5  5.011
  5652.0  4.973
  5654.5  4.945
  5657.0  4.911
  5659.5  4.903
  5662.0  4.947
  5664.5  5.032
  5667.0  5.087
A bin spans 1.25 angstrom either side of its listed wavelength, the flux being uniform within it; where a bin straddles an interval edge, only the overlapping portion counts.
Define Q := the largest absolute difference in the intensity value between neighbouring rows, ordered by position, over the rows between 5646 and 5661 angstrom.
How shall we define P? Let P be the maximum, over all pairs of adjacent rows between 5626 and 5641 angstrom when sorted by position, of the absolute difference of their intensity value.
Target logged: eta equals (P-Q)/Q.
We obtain 0.3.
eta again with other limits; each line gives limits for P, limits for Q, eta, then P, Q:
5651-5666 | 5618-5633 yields 0.1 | 0.085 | 0.074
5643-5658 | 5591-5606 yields -0.4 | 0.055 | 0.087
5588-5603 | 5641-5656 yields 0.6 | 0.089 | 0.055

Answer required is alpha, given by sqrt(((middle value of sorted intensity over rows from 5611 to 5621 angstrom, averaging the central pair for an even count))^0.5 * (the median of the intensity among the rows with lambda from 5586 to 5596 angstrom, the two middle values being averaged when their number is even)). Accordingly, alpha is 3.31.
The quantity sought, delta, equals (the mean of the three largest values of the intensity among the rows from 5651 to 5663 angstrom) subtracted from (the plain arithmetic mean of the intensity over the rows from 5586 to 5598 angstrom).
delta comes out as -0.03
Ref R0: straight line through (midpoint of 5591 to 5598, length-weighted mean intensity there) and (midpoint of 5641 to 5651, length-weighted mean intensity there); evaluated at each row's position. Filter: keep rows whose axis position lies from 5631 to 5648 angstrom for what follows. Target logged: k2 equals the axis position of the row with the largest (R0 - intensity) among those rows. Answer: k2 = 5647.0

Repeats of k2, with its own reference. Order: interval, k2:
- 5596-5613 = 5599.5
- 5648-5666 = 5659.5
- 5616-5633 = 5617.0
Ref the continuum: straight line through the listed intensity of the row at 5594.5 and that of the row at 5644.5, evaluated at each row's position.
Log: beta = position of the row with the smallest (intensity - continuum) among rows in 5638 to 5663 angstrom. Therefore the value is 5659.5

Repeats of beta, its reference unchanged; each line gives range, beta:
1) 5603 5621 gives 5617.0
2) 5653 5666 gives 5659.5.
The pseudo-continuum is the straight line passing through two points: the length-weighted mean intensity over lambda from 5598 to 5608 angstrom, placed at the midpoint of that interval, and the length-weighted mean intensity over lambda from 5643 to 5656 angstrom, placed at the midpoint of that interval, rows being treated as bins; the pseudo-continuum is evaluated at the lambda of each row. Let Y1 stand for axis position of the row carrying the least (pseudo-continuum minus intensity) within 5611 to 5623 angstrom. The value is 5612.0 angstrom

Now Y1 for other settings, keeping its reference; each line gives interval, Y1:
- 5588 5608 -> 5607.0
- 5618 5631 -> 5629.5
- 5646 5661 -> 5647.0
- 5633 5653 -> 5644.5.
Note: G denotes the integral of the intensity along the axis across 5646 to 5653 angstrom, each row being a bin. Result 35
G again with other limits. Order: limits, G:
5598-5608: 50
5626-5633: 35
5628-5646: 91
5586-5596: 49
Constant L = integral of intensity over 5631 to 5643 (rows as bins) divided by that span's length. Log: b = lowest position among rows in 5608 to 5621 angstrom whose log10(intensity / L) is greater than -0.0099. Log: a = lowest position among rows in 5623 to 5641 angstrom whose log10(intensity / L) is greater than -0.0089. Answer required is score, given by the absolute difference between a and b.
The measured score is 15.0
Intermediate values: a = 5624.5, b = 5609.5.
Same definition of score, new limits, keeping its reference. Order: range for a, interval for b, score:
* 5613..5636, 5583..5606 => 30.0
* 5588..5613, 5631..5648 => 37.5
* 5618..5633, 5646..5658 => 25.0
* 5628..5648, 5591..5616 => 37.5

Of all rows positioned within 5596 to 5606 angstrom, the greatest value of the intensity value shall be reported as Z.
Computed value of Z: 5.057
